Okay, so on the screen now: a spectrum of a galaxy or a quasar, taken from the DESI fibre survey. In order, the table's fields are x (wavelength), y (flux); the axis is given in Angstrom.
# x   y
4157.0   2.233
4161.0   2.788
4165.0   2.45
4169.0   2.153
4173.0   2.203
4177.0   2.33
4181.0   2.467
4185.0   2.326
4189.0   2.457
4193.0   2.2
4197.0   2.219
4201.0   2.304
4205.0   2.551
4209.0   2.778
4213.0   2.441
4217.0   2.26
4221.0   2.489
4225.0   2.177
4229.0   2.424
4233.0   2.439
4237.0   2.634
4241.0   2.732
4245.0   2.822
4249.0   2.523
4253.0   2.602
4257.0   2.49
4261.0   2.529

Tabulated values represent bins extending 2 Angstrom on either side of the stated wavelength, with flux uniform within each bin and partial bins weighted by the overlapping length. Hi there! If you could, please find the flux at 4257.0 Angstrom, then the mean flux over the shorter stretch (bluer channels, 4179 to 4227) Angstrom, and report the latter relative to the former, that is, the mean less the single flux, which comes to -0.101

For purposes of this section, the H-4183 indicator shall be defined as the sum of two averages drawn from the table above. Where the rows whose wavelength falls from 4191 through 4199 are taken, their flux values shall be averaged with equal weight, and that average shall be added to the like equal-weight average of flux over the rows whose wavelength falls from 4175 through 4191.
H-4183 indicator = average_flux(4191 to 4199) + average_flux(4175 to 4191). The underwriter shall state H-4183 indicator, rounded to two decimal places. 4.60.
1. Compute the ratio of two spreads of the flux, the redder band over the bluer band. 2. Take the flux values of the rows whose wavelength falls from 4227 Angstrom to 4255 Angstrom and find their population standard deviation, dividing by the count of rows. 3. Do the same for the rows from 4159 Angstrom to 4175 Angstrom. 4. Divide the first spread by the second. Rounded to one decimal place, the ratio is 0.5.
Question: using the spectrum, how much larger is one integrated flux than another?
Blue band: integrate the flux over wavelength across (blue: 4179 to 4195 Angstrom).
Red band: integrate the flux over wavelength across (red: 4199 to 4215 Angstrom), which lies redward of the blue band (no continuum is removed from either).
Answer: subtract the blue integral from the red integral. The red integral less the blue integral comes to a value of 2.5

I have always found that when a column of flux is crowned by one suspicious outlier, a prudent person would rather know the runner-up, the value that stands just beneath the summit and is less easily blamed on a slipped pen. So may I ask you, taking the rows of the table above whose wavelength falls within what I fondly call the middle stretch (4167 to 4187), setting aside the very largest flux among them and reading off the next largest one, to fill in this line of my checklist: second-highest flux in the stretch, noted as 2.33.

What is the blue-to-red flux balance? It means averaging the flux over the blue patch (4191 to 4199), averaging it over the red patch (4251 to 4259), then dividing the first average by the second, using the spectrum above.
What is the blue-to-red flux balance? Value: 0.87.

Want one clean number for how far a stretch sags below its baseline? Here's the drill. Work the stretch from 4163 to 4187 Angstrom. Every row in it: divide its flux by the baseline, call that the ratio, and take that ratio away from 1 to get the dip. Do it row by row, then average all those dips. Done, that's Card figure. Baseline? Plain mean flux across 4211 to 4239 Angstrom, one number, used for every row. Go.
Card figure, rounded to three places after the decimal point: 0.036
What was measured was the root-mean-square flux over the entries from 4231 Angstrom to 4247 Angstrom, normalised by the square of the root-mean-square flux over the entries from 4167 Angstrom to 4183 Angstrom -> 0.507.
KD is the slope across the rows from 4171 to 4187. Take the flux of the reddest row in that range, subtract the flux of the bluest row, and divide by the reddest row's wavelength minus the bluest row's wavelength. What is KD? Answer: 0.01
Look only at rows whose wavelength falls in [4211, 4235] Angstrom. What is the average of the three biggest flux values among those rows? 2.46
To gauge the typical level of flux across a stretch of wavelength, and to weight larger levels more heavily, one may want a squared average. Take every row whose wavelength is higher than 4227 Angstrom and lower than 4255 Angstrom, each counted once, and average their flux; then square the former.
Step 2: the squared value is 6.74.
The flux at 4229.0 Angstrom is 2.424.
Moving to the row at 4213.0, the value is 2.441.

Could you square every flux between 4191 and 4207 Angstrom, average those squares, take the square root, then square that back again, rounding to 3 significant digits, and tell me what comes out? 5.39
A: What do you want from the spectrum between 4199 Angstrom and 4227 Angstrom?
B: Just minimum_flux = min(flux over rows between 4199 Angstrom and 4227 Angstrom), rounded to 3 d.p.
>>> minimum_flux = 2.177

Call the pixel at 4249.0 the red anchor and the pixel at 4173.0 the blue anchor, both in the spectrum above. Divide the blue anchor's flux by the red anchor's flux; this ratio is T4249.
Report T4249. 0.87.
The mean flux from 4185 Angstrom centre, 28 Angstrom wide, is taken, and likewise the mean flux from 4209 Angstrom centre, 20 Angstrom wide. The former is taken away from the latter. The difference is 0.152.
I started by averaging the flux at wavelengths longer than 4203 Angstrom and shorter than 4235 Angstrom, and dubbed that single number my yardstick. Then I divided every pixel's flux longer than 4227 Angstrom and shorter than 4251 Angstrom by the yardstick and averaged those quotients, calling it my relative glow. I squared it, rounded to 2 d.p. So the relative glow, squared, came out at 1.13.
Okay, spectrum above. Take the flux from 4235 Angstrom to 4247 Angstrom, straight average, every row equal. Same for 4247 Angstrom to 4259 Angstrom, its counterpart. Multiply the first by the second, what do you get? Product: 6.93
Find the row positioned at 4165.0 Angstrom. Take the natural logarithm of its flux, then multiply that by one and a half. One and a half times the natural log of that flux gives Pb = 1.34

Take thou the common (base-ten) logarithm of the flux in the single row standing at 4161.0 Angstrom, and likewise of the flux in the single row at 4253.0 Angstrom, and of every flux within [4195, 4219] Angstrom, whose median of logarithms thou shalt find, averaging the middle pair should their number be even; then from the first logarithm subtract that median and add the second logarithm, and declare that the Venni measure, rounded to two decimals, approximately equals 0.49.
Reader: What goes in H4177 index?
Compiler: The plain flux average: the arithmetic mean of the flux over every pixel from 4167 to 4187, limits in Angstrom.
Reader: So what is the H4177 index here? 2.30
